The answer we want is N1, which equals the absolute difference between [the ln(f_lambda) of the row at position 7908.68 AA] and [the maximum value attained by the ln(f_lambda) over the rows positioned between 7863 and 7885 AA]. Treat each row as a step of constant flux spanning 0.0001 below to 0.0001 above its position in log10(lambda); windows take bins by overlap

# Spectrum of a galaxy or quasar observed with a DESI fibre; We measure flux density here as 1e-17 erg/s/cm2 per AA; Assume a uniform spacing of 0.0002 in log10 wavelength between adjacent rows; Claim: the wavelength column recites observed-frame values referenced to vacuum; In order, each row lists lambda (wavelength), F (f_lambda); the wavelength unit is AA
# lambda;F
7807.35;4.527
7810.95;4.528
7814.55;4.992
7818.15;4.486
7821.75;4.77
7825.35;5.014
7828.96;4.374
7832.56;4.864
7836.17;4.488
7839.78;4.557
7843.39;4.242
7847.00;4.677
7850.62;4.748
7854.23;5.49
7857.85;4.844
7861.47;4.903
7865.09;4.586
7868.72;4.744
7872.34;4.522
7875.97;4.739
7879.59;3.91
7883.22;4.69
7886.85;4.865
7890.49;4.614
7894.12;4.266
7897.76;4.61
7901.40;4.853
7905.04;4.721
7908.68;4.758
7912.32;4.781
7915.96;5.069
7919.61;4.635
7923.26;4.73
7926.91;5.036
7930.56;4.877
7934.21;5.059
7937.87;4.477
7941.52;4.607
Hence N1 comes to 0.00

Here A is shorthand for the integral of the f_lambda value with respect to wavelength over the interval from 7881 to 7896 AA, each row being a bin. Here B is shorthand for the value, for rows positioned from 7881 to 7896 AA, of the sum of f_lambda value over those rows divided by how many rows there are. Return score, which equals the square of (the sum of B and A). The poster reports 5392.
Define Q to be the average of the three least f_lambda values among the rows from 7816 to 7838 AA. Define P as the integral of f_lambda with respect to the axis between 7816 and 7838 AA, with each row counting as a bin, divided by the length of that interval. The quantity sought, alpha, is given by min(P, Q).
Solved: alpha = 4.45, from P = 4.67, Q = 4.45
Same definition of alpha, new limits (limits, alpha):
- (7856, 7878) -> 4.62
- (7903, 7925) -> 4.70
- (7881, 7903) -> 4.50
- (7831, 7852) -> 4.43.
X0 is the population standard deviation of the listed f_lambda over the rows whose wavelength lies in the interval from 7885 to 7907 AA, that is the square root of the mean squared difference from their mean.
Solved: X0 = 0.20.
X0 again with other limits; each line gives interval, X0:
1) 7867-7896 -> 0.29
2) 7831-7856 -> 0.36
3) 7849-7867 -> 0.31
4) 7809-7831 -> 0.25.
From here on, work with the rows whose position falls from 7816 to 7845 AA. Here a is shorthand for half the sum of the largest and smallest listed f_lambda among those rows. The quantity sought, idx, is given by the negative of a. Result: -4.63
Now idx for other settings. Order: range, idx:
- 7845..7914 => -4.70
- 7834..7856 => -4.87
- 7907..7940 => -4.77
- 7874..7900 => -4.39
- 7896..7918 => -4.84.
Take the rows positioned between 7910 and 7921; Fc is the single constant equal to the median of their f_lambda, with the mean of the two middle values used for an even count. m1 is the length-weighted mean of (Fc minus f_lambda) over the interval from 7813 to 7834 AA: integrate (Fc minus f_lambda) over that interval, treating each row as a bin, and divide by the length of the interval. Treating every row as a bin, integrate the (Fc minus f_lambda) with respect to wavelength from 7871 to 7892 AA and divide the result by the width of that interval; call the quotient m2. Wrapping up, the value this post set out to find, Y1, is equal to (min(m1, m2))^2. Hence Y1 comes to 0.001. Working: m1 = 0.04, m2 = 0.22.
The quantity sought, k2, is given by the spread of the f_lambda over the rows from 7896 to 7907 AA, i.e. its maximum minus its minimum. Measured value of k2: 0.2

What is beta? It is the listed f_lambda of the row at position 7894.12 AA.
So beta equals 4.266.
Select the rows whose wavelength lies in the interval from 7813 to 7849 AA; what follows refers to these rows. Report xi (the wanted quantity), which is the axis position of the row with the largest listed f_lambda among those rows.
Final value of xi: 7825.35 AA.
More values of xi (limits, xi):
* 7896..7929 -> 7915.96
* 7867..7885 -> 7868.72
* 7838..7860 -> 7854.23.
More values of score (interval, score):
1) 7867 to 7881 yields 4546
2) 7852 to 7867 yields 6268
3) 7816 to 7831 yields 5589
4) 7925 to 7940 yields 6042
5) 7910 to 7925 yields 5906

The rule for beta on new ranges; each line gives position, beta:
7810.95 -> 4.528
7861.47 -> 4.903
